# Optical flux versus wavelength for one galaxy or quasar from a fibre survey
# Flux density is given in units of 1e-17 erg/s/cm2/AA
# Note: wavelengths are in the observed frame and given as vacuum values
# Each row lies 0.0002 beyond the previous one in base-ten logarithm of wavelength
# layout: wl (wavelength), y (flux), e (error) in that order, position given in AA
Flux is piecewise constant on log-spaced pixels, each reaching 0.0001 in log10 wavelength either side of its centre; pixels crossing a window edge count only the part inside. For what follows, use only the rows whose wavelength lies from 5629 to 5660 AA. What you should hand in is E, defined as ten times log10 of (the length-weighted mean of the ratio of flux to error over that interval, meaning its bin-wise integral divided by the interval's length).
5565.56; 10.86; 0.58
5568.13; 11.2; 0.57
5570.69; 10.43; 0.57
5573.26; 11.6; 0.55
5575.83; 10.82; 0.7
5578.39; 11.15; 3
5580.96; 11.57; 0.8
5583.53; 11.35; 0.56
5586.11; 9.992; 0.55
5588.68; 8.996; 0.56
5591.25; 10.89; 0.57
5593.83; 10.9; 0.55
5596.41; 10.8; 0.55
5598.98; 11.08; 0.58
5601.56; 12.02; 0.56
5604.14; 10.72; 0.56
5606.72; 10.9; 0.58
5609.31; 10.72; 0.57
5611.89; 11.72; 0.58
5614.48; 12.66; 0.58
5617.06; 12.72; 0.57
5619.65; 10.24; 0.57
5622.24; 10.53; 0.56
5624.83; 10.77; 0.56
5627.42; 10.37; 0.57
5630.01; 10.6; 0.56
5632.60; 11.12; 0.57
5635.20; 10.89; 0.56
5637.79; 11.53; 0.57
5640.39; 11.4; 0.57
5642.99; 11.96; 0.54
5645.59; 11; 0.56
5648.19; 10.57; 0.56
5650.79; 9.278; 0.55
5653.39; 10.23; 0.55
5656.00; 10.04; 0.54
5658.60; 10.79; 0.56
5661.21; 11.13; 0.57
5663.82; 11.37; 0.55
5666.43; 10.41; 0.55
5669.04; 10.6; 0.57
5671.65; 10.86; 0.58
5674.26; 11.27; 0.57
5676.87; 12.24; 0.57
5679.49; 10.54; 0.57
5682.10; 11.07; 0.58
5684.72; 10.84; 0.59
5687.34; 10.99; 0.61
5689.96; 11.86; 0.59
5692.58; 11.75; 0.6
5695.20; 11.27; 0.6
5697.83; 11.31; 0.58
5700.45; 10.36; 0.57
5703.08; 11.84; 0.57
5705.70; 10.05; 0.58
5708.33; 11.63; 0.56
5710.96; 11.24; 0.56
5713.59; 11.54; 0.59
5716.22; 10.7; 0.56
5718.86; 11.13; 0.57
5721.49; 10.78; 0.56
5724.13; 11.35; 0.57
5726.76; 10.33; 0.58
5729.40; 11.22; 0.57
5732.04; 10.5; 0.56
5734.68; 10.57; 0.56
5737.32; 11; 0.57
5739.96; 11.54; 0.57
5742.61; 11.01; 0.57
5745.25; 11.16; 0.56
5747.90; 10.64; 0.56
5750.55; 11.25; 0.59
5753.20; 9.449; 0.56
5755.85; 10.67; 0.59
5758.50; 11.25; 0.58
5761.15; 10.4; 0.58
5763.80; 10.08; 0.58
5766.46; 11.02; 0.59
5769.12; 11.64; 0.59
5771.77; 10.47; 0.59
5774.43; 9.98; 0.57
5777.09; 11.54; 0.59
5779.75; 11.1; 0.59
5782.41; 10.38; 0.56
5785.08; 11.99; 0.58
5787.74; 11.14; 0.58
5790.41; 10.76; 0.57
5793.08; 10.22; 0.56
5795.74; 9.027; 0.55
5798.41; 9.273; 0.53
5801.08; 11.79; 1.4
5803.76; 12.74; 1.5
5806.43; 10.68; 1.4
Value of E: 12.9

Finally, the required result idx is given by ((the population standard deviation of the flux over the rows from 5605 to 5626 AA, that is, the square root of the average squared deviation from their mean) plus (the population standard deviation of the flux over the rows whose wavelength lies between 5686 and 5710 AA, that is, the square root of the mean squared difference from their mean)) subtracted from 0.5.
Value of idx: -1.02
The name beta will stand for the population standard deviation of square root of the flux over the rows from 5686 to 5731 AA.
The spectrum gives 0.08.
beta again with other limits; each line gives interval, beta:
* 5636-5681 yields 0.11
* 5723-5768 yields 0.08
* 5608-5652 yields 0.13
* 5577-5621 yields 0.13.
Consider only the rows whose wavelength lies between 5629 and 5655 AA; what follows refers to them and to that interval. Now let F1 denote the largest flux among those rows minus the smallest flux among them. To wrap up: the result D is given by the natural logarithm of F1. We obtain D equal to 0.99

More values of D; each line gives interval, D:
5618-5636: -0.13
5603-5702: 1.24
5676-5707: 0.78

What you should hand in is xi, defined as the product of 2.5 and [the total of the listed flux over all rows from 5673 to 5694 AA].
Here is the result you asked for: 226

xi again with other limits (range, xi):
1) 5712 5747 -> 357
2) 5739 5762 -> 243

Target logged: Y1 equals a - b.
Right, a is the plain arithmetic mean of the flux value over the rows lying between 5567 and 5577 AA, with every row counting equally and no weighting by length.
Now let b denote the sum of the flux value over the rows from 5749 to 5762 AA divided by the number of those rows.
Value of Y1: 0.4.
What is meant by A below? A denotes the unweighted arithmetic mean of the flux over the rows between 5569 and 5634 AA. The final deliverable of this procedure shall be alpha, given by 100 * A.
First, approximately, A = 11.0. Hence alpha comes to 1099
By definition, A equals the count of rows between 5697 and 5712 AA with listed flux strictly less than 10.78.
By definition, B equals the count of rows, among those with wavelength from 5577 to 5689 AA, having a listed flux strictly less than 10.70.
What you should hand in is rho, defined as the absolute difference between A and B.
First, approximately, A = 2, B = 13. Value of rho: 11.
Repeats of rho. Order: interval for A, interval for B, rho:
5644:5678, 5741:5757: 3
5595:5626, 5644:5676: 1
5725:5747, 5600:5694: 8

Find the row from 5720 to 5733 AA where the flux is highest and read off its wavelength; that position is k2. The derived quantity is 5724.13 AA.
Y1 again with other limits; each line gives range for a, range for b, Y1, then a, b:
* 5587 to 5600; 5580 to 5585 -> -0.9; 10.5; 11.5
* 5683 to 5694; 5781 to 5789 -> 0.2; 11.4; 11.2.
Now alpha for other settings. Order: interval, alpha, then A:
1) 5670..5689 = 1112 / 11.1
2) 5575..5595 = 1071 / 10.7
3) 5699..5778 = 1088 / 10.9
